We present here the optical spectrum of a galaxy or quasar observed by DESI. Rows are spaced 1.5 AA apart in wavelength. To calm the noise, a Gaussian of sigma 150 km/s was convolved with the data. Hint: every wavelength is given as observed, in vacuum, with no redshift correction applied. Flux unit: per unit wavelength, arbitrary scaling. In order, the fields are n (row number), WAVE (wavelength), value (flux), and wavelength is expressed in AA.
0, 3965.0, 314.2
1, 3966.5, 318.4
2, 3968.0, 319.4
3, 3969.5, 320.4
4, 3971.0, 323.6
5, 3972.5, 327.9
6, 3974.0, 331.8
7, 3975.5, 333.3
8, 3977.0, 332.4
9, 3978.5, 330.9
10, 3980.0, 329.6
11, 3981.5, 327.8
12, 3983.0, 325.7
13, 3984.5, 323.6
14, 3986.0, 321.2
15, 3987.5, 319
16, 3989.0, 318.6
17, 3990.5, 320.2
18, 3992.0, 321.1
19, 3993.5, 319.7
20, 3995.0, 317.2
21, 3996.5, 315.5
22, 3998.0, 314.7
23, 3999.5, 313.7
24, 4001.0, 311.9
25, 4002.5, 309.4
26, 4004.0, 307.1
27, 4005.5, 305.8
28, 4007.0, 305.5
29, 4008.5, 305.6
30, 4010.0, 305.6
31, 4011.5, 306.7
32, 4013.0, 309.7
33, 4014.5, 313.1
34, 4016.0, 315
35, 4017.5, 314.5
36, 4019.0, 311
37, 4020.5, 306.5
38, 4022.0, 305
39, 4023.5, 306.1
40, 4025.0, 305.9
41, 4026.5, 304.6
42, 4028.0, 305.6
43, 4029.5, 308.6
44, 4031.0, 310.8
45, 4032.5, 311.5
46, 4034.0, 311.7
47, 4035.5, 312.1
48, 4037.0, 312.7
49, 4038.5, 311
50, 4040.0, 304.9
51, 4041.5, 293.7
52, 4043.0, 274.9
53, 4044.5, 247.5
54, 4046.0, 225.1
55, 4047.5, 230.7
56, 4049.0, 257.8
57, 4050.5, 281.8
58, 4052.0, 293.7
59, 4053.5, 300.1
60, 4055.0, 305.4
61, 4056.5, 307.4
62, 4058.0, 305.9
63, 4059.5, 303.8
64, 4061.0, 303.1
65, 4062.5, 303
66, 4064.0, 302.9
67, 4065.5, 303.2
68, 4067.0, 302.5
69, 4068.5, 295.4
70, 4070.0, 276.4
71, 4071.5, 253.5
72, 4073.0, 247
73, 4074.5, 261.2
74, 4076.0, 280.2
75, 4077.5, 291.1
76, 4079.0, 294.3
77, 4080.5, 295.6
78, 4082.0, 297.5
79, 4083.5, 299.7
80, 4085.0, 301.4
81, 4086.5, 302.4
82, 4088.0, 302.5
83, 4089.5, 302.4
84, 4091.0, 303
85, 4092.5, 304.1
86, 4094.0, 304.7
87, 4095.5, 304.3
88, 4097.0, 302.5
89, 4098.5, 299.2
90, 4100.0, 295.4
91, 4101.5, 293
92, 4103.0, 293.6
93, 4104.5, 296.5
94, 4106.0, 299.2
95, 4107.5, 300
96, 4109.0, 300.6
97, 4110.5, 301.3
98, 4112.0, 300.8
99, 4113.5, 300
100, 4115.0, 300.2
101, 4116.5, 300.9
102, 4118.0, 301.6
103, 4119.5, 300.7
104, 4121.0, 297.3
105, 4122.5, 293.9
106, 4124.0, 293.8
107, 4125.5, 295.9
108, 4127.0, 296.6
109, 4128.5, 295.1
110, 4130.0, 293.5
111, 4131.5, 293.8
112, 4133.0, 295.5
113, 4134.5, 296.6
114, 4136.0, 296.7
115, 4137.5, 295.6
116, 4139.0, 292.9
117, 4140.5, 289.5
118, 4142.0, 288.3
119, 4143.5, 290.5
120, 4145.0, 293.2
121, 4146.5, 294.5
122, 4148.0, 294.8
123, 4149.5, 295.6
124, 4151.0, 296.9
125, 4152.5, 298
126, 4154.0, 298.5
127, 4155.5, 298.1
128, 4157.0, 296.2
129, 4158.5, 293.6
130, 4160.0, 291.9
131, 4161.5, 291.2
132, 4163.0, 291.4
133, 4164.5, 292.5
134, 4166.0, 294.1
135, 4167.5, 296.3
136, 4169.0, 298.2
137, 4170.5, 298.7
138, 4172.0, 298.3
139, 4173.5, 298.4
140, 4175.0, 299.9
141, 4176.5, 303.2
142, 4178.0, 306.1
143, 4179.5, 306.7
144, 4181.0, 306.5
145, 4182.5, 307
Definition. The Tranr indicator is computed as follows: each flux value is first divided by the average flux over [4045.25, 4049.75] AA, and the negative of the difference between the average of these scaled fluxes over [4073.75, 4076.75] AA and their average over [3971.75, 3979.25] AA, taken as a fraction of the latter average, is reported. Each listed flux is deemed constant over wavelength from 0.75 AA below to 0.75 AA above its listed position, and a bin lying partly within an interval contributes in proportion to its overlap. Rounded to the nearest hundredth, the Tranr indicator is 0.18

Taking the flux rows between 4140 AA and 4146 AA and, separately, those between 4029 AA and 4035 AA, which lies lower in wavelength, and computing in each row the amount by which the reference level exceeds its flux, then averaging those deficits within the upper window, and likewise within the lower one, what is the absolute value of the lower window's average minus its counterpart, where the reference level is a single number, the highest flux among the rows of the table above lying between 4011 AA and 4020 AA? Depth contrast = 20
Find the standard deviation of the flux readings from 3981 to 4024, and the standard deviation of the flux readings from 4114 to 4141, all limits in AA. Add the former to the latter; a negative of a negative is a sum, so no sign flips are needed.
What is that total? 10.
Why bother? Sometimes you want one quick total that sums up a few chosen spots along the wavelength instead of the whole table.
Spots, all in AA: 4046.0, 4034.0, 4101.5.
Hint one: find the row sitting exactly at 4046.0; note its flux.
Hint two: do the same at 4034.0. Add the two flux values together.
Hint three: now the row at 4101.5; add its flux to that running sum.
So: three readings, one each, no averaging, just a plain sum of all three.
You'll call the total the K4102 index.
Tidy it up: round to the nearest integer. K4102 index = 830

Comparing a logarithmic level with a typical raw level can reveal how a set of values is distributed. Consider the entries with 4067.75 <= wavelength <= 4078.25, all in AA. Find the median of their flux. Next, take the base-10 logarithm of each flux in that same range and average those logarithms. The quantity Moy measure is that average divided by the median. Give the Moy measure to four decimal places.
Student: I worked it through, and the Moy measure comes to 0.0088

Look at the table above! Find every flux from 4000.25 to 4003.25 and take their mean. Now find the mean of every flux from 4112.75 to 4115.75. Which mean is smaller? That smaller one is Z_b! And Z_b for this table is 300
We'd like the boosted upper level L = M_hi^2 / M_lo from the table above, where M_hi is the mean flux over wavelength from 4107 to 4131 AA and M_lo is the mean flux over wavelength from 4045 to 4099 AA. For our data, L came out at 307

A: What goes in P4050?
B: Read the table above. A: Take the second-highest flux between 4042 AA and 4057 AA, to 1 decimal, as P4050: 305.4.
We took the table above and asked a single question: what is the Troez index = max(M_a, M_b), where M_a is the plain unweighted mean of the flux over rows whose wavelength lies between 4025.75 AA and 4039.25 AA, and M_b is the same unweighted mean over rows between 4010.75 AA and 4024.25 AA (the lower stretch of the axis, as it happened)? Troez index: 310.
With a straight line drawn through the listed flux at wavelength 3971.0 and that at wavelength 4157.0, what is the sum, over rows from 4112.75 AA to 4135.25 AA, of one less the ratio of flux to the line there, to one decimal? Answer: 0.2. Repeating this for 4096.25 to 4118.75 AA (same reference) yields 0.2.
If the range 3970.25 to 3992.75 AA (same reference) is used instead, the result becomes -0.2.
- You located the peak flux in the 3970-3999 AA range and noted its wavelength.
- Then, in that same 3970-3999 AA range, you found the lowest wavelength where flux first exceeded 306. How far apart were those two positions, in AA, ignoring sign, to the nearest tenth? 4.5 AA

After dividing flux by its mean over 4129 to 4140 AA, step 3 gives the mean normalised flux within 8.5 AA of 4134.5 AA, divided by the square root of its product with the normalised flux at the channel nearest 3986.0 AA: 0.96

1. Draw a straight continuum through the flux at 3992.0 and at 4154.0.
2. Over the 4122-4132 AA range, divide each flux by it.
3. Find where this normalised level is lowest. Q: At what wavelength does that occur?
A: 4122.5 AA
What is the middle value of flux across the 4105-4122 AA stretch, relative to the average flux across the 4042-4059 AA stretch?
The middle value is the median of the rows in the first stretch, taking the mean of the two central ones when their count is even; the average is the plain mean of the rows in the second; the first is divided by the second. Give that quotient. 1.09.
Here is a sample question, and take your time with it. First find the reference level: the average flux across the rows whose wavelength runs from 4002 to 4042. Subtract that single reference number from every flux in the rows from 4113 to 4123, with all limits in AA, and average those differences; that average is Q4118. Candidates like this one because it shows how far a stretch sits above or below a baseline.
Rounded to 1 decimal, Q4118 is -8.9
